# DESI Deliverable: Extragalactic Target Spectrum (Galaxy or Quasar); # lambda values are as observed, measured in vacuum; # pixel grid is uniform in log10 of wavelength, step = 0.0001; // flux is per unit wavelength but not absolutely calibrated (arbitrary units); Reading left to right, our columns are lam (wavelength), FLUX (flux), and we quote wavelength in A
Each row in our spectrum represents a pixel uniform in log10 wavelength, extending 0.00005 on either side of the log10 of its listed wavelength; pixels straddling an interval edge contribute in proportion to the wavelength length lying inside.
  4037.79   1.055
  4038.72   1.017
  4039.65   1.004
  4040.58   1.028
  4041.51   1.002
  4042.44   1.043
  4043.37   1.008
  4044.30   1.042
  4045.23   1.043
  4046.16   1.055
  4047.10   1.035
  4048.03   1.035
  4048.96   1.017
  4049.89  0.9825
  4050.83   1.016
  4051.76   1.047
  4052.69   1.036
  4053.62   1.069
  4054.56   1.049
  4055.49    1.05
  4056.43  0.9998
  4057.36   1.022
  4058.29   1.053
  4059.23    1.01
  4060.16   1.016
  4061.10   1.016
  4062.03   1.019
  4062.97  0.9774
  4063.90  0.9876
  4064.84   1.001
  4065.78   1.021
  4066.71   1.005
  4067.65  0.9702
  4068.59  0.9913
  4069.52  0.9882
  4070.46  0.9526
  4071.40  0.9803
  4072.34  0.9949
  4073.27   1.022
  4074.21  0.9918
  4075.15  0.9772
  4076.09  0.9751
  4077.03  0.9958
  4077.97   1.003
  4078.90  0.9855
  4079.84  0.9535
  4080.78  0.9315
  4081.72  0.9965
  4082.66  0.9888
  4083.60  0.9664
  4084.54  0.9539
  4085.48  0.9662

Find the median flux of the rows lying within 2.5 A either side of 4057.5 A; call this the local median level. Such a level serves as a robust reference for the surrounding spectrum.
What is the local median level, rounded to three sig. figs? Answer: 1.02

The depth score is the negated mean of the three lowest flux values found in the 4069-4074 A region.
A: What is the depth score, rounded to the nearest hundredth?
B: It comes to -0.97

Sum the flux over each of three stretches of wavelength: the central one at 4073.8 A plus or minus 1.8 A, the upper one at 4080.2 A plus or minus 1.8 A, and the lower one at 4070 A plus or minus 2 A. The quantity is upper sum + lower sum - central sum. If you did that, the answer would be 3.79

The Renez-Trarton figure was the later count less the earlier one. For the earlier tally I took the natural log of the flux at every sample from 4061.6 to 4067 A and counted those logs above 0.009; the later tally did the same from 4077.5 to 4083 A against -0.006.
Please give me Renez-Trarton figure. 0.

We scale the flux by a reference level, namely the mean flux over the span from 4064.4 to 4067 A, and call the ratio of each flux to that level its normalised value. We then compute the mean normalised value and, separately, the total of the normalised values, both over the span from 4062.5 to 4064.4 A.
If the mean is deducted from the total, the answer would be 0.97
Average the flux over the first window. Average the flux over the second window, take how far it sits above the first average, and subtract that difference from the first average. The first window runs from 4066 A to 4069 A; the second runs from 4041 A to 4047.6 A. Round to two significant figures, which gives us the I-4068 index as 0.95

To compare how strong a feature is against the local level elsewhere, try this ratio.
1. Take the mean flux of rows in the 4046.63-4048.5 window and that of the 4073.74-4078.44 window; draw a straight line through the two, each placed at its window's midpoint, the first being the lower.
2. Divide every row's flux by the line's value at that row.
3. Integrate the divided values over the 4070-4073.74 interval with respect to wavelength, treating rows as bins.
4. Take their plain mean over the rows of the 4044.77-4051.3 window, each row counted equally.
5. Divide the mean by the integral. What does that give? 0.27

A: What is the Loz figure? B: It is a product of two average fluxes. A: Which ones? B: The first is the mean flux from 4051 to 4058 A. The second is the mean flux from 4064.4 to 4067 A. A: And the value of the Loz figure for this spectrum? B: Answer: 1.05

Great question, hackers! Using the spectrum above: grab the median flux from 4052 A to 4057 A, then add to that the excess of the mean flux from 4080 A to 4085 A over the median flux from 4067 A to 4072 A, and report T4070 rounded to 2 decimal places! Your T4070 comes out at 1.04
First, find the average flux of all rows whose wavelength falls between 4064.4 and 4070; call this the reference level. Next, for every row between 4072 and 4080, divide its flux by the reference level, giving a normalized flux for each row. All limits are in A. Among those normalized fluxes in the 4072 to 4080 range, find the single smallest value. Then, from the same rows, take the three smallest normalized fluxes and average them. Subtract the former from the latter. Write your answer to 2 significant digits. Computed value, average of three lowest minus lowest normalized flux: 0.015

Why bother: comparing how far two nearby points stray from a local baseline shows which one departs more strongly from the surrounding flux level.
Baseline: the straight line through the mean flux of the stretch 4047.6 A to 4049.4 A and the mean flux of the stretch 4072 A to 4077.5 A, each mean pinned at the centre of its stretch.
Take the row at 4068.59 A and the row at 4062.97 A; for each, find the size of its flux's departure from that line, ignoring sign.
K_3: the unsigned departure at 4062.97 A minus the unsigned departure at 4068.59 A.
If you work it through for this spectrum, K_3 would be 0.021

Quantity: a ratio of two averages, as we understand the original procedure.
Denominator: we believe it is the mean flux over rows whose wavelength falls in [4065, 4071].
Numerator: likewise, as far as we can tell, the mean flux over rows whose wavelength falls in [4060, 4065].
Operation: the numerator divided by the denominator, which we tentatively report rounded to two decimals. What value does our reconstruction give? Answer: 1.01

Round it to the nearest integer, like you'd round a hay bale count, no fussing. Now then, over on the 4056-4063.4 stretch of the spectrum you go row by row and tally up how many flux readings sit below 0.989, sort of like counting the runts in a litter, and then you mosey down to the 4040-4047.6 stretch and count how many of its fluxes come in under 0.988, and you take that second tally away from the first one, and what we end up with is 1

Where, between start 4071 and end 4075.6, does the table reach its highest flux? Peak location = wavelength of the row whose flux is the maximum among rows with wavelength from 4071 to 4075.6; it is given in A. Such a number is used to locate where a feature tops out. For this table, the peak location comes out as 4073.27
